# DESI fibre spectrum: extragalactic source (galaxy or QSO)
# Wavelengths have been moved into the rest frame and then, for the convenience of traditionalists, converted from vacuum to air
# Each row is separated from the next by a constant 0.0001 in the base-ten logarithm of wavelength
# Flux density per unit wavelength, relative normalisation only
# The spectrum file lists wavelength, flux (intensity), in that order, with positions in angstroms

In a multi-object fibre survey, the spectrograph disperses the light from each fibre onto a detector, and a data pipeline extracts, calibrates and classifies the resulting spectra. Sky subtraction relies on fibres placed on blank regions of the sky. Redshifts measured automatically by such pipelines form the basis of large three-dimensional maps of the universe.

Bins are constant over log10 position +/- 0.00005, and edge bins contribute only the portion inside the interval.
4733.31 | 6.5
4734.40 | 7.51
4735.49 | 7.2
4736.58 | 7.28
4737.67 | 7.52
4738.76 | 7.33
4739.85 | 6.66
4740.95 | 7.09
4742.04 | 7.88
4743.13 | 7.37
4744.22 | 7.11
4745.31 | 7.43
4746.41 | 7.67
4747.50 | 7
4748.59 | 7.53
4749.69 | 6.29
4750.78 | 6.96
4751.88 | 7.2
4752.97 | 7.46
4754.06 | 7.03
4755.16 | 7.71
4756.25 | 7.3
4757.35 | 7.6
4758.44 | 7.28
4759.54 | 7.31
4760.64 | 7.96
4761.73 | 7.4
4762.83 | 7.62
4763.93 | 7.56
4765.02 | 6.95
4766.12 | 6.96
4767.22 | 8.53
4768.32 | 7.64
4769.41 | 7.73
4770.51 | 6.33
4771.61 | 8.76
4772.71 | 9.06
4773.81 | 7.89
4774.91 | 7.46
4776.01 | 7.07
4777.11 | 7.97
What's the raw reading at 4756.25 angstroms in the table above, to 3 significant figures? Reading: 7.30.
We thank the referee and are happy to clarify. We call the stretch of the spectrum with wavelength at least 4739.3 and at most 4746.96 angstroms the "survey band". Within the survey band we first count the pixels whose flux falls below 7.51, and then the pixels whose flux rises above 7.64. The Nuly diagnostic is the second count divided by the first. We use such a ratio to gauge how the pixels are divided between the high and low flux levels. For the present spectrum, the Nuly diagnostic 0.40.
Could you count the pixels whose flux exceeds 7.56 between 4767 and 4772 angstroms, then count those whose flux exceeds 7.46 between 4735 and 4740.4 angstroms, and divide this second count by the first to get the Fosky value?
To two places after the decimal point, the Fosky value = 0.25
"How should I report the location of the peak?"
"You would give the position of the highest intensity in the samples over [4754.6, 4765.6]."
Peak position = 4760.64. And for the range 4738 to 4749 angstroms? 4742.04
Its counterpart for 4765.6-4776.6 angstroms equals 4772.71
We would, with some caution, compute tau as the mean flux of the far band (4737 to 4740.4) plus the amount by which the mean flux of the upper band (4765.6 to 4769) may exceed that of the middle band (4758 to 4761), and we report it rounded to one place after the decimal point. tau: 7.4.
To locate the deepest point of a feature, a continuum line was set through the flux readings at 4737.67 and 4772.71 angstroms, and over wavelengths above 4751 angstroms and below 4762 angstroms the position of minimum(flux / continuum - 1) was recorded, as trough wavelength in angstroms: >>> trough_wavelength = 4754.06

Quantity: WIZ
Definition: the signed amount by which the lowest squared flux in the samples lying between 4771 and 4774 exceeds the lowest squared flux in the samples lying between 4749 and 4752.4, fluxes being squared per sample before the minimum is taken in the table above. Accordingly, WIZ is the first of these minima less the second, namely 23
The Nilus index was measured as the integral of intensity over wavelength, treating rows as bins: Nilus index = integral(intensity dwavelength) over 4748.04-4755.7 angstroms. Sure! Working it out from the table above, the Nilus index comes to 54.9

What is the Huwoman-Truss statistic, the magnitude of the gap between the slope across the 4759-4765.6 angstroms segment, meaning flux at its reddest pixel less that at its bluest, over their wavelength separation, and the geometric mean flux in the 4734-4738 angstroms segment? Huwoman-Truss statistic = 7.44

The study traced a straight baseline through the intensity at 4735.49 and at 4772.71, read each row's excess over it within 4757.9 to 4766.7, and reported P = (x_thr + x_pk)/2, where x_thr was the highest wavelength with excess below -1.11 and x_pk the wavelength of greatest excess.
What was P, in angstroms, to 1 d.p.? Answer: 4763.4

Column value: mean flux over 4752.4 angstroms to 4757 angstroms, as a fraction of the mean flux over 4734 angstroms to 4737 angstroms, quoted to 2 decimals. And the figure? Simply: 1.01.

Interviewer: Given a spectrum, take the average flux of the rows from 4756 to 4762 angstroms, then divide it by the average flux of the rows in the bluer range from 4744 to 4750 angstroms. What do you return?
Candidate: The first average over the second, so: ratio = 1.04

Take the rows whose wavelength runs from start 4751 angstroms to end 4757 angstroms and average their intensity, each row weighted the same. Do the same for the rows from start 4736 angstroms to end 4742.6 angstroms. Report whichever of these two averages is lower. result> 7.29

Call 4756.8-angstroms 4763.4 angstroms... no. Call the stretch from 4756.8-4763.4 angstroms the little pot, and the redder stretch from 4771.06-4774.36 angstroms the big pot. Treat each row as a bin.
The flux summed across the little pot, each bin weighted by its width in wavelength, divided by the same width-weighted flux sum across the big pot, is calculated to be 1.8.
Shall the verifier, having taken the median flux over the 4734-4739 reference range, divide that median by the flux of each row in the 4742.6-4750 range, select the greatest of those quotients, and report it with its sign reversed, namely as -1.17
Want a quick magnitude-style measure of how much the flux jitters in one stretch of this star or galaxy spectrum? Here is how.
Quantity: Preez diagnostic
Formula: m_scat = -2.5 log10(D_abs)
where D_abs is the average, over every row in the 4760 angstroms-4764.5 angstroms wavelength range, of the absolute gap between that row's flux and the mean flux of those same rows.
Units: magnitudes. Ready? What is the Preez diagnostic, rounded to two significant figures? 2.0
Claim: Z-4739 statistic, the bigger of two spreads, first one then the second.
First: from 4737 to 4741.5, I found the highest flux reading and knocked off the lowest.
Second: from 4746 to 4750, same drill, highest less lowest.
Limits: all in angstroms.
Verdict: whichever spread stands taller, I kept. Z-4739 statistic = 1.38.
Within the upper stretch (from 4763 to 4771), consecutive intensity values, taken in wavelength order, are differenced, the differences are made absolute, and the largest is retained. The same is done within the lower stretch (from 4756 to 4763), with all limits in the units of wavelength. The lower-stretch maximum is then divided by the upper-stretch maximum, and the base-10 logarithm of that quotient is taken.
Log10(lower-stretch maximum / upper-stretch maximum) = -0.38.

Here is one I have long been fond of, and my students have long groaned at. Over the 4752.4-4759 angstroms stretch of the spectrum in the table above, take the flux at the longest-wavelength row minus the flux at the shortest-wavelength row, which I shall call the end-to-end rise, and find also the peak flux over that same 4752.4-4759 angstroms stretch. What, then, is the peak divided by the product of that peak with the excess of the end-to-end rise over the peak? -0.127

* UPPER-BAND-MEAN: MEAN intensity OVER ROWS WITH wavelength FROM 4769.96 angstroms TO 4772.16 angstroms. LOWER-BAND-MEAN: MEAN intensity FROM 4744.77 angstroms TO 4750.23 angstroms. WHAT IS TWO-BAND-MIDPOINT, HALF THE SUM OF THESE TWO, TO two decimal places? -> 7.36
